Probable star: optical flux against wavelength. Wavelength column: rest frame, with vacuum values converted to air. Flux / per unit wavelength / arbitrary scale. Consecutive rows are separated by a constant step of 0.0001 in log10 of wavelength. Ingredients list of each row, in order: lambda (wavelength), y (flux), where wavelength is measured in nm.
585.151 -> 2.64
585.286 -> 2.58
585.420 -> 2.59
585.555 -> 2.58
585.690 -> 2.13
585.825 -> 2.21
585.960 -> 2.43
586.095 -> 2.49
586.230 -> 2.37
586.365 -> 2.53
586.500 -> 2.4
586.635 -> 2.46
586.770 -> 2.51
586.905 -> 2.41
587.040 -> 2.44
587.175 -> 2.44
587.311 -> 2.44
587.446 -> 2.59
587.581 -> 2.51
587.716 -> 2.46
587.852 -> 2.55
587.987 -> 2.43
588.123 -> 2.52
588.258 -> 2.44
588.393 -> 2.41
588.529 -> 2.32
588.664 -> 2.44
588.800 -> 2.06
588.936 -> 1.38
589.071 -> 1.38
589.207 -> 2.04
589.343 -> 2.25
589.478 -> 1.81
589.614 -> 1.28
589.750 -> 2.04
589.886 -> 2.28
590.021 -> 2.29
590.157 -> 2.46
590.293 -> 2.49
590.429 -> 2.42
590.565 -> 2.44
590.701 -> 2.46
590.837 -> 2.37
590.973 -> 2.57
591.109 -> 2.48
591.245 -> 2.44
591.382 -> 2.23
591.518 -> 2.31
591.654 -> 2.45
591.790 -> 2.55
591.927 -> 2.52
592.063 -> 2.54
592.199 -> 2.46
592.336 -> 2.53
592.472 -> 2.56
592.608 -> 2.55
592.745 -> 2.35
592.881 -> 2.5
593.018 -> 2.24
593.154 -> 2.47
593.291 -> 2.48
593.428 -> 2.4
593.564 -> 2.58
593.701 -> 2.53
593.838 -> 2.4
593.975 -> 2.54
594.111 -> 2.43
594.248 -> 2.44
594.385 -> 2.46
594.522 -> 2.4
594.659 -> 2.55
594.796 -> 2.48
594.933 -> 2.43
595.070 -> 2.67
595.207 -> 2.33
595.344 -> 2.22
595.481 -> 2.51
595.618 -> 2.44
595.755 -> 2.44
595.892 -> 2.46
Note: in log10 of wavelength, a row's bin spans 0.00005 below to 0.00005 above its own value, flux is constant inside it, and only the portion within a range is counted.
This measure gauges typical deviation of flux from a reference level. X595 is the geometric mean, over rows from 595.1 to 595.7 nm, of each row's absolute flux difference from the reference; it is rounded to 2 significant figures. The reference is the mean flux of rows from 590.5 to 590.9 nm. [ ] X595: 0.072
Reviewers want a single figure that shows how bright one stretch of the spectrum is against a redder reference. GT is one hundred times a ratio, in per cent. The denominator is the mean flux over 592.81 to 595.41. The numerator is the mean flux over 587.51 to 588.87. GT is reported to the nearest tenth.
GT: 98.5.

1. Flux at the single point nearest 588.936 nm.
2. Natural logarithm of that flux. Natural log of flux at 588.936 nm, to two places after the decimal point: 0.32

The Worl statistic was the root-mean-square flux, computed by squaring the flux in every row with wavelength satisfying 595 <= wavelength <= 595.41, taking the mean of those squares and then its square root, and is 2.41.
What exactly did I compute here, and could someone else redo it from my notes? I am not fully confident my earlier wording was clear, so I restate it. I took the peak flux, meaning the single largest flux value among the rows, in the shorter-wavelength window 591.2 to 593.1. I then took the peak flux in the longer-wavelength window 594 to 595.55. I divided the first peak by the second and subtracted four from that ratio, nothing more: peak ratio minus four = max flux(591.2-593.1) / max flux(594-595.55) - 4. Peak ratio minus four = -3.04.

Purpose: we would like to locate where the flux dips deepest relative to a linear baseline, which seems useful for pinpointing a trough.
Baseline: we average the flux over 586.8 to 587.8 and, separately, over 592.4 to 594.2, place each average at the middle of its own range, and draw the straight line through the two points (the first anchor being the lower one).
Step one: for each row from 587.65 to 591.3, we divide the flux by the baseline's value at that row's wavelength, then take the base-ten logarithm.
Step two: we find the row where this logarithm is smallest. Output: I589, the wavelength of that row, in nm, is 589.614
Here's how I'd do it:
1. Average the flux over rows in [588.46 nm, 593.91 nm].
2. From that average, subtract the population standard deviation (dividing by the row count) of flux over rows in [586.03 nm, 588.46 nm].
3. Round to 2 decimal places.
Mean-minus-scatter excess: 2.25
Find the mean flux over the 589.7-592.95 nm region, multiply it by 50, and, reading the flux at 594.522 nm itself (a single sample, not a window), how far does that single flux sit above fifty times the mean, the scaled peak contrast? -119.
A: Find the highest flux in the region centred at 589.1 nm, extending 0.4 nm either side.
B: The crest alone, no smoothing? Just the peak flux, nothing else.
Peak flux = 2.25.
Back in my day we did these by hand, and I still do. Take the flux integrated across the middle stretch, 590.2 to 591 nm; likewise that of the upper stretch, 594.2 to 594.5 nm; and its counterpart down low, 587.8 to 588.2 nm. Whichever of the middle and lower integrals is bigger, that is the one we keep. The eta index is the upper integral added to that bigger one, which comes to 2.7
